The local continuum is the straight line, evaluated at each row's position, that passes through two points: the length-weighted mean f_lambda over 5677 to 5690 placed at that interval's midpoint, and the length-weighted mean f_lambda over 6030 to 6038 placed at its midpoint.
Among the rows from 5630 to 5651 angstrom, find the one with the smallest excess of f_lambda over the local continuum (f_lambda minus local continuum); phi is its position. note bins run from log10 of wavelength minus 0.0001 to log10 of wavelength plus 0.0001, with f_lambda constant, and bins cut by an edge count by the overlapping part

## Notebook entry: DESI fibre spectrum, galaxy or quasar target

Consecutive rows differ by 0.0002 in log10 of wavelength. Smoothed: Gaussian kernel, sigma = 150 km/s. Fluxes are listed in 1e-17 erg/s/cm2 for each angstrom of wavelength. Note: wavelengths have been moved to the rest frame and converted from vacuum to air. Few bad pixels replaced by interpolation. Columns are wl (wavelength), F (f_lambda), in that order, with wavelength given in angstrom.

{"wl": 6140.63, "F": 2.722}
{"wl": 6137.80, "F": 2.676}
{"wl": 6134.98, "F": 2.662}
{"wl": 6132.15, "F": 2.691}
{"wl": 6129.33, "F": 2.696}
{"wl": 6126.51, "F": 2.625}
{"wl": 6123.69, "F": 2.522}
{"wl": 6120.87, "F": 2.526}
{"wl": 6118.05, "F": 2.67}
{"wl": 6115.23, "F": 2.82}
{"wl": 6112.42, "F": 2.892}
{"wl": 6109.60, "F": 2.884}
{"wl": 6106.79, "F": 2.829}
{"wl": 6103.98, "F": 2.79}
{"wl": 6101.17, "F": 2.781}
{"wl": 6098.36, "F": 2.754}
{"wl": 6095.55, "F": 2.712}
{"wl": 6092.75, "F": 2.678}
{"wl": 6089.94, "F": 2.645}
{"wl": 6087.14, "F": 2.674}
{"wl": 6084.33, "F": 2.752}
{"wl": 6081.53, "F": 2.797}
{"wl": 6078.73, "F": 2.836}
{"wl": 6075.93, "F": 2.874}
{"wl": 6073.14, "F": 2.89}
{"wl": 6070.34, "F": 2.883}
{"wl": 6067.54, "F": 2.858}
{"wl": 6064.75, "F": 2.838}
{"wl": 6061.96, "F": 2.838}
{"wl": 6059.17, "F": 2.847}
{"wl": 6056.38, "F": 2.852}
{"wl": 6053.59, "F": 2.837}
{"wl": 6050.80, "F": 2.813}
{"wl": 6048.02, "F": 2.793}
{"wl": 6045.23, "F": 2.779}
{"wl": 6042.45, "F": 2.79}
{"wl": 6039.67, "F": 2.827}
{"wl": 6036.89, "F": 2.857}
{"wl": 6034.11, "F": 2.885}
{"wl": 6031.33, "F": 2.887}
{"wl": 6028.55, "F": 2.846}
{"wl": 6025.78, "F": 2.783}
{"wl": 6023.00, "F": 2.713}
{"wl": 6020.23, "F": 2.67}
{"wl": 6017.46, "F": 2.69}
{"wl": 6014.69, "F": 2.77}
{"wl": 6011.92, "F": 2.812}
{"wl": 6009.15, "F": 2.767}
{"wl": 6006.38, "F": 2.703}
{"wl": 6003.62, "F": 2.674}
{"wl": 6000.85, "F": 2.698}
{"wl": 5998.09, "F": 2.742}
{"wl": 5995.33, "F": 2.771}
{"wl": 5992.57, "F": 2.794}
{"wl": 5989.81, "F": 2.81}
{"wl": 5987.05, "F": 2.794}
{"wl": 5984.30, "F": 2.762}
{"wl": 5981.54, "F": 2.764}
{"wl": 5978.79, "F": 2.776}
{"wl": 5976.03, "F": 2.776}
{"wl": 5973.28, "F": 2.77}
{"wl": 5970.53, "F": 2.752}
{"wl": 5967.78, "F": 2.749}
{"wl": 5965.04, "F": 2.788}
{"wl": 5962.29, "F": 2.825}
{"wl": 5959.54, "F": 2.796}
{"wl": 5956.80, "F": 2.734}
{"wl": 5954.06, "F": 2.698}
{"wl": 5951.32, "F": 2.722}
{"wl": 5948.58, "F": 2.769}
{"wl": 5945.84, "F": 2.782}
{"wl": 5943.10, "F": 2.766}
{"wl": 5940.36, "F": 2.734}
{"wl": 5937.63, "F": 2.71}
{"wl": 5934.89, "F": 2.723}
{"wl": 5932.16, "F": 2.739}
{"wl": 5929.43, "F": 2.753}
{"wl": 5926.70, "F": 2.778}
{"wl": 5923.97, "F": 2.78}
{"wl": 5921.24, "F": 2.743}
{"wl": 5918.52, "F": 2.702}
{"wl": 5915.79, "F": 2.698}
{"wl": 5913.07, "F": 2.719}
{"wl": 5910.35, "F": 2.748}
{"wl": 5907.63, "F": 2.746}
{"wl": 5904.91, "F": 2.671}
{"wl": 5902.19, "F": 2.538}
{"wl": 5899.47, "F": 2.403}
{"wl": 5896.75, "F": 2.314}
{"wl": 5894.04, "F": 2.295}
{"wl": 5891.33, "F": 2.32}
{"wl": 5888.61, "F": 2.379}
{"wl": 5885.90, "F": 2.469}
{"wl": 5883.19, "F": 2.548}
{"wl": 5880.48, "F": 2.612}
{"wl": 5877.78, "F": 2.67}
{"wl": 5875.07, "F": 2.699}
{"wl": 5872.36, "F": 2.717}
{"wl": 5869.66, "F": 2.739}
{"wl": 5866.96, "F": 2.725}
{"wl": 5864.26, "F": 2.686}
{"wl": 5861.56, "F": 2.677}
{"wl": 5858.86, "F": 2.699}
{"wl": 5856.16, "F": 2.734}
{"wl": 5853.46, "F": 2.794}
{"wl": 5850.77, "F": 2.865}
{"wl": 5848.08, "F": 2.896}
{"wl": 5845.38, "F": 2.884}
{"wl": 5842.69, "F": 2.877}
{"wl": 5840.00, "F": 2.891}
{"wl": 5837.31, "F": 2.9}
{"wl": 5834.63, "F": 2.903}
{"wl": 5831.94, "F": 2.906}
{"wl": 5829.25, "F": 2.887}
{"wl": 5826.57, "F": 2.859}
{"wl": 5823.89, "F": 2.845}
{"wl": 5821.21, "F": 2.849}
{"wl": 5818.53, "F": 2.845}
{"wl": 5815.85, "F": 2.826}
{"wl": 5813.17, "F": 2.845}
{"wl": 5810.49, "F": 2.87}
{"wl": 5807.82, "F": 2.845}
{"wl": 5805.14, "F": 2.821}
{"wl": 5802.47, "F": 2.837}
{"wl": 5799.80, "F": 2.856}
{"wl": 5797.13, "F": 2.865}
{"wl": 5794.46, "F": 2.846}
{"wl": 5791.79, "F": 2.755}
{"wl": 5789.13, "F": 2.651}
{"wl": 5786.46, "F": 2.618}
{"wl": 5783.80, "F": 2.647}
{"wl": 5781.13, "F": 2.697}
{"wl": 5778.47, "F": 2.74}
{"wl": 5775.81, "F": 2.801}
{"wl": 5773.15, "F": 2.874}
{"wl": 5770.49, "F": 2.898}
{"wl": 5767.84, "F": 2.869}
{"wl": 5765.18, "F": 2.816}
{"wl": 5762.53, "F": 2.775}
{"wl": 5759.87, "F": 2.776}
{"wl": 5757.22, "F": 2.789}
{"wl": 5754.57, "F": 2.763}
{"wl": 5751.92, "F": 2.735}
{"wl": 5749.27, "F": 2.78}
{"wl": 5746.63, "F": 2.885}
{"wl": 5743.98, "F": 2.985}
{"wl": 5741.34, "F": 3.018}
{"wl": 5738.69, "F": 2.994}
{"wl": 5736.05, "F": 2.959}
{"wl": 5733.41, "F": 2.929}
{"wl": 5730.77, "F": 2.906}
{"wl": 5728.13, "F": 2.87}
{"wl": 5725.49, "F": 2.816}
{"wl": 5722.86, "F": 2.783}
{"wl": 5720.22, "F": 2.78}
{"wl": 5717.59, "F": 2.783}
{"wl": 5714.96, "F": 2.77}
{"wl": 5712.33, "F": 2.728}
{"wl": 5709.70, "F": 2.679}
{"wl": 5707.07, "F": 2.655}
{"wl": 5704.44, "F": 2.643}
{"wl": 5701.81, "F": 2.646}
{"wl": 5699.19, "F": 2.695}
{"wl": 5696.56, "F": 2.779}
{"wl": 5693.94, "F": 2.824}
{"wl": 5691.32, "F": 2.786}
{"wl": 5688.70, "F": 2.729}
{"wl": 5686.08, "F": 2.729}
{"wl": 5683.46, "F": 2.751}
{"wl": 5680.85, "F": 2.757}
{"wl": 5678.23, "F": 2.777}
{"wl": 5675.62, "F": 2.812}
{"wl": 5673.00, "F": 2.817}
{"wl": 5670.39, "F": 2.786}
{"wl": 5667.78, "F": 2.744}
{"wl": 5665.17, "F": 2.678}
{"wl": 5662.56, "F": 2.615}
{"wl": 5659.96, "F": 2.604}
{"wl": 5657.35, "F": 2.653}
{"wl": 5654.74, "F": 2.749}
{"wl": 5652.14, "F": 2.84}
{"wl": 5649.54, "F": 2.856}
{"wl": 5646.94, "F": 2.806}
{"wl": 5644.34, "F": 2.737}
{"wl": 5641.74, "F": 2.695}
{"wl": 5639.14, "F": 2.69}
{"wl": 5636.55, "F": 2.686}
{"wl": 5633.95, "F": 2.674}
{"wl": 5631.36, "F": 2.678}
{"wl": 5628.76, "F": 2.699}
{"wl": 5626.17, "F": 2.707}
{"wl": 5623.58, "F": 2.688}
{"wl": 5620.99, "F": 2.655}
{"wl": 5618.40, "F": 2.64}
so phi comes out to 5633.95 angstrom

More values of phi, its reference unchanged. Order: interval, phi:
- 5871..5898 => 5894.04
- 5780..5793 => 5786.46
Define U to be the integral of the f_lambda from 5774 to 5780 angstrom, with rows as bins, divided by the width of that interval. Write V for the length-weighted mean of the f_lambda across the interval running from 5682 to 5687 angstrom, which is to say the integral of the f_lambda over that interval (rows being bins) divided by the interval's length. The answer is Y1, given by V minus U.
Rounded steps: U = 2.78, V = 2.74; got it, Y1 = -0.03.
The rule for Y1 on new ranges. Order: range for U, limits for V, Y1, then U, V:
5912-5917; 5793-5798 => 0.14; 2.71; 2.85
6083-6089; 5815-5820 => 0.13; 2.71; 2.84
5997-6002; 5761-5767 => 0.08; 2.72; 2.80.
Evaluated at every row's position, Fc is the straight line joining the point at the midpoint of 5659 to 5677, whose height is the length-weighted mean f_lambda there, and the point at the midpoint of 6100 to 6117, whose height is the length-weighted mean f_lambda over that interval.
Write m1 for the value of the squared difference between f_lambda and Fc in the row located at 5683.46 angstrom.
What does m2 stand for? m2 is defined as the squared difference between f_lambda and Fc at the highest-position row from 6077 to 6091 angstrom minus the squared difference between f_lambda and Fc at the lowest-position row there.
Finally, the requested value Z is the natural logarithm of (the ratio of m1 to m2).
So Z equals -4.2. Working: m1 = 0.0005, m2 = 0.033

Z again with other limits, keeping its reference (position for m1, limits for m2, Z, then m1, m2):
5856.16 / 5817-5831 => -1.8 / 0.0013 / 0.008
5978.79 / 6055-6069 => 0.8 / 0.0005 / 0.000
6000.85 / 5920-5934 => 2.9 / 0.0114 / 0.001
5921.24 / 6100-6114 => 0.2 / 0.0018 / 0.001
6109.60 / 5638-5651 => -1.8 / 0.0029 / 0.017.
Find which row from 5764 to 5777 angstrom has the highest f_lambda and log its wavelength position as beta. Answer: 5770.49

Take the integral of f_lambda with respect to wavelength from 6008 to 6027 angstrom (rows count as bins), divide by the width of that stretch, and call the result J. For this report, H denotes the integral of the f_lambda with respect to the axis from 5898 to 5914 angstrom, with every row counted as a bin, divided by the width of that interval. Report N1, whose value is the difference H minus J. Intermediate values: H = 2.63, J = 2.742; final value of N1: -0.11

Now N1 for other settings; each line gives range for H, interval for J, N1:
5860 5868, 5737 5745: -0.30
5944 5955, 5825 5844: -0.14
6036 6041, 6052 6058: 0.00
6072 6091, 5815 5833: -0.08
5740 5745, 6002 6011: 0.28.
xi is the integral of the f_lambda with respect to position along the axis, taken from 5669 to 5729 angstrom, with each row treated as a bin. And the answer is 165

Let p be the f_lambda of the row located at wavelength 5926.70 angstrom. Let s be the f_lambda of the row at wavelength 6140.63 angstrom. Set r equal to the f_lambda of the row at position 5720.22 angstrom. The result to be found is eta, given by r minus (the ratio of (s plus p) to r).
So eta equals 0.80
